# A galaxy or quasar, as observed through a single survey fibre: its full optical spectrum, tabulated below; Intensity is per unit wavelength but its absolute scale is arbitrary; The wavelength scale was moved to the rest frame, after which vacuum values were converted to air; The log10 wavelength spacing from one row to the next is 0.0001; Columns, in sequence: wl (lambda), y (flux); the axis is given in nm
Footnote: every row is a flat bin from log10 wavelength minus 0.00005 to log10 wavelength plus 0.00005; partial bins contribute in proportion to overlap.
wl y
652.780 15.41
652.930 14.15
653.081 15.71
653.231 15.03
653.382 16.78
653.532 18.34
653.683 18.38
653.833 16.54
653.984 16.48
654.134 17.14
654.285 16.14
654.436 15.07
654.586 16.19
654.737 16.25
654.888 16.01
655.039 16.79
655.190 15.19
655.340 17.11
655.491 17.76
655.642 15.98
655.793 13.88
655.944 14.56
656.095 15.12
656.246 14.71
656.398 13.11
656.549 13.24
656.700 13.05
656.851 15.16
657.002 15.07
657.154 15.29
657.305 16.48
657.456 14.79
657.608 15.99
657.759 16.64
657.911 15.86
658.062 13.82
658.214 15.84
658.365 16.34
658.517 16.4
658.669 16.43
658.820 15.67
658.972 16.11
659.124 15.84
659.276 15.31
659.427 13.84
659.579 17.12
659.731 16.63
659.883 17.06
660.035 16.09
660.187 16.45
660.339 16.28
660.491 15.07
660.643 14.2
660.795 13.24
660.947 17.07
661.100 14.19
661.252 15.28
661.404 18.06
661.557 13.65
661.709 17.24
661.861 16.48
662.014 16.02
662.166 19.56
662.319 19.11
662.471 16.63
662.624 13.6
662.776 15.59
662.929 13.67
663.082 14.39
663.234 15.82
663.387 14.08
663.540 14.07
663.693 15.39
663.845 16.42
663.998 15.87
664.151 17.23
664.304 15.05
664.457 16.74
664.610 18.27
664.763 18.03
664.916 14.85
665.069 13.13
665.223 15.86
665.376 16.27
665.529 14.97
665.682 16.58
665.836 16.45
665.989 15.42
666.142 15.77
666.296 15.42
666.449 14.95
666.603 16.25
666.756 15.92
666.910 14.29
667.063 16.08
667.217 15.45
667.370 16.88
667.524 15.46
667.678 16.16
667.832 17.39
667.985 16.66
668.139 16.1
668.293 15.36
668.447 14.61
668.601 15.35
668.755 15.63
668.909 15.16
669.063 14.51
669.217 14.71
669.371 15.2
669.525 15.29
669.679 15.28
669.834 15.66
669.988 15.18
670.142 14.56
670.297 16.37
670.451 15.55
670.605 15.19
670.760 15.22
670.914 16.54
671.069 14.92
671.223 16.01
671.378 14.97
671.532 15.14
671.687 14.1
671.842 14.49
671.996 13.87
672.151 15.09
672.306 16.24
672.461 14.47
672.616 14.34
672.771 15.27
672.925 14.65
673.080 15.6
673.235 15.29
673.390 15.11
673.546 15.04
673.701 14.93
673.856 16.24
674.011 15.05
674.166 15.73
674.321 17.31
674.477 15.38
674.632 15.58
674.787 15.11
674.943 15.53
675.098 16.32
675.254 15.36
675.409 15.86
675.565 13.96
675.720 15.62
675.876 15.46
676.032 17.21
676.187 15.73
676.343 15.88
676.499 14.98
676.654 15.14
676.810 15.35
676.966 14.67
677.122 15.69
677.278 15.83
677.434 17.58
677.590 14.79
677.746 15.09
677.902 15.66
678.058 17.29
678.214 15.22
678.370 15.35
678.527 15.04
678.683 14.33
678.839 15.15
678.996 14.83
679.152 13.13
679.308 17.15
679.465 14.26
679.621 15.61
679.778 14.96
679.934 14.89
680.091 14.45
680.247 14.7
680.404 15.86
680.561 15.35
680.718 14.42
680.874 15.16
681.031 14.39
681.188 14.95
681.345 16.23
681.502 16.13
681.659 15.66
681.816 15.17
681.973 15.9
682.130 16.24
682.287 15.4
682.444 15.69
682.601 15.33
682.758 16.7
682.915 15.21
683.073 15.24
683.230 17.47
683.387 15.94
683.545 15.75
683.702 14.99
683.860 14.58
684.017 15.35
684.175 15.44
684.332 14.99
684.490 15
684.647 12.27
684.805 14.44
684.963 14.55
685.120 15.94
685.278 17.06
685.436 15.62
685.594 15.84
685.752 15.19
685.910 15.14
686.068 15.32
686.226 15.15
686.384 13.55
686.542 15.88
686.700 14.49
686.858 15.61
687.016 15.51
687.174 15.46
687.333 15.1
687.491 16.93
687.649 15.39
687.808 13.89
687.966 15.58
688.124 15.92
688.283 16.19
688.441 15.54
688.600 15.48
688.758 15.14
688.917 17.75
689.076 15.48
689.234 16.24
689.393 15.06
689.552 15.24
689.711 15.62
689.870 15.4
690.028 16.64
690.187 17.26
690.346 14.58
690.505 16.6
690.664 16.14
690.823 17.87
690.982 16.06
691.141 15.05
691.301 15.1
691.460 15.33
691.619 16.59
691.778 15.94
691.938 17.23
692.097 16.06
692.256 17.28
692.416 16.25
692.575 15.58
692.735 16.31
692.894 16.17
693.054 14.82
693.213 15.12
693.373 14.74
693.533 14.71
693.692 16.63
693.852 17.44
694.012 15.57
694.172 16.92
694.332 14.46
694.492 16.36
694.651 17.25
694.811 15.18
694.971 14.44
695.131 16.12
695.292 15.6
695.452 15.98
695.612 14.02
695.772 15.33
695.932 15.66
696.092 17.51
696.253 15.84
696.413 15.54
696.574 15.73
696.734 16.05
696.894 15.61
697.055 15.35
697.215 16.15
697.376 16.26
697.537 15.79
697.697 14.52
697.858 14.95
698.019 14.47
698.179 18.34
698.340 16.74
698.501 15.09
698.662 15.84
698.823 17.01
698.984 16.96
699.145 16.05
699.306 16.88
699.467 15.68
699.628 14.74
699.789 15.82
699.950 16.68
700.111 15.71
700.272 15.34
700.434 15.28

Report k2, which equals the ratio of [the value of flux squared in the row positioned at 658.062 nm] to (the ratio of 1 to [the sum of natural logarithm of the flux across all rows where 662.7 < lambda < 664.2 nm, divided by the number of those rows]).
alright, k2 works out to 520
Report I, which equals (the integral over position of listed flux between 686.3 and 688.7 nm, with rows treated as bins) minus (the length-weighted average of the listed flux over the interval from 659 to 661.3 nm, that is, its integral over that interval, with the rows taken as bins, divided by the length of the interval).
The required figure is 21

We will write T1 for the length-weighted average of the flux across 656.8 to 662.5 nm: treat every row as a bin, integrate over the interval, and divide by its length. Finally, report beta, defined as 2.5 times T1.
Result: 39.9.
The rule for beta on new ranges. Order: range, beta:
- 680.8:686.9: 38.4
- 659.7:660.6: 40.4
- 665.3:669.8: 39.1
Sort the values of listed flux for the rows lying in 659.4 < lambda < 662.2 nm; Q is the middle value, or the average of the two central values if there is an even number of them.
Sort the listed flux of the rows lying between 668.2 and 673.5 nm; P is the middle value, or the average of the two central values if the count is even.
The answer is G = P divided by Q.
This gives 0.93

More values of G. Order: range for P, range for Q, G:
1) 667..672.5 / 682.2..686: 1.00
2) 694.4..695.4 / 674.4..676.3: 1.02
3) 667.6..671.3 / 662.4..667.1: 0.97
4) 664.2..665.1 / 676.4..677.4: 1.04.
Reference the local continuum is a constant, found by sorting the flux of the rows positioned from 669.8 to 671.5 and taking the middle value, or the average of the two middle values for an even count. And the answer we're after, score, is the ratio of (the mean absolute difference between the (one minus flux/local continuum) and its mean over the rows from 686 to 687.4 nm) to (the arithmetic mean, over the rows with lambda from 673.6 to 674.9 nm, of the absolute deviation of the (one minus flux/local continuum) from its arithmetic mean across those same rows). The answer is 0.9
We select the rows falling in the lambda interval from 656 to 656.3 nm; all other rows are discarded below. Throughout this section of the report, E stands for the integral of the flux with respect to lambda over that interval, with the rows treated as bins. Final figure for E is 4.47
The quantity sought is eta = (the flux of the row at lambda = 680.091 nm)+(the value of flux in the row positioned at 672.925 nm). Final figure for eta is 29.1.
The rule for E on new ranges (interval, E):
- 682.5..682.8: 4.78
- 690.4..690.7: 4.88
